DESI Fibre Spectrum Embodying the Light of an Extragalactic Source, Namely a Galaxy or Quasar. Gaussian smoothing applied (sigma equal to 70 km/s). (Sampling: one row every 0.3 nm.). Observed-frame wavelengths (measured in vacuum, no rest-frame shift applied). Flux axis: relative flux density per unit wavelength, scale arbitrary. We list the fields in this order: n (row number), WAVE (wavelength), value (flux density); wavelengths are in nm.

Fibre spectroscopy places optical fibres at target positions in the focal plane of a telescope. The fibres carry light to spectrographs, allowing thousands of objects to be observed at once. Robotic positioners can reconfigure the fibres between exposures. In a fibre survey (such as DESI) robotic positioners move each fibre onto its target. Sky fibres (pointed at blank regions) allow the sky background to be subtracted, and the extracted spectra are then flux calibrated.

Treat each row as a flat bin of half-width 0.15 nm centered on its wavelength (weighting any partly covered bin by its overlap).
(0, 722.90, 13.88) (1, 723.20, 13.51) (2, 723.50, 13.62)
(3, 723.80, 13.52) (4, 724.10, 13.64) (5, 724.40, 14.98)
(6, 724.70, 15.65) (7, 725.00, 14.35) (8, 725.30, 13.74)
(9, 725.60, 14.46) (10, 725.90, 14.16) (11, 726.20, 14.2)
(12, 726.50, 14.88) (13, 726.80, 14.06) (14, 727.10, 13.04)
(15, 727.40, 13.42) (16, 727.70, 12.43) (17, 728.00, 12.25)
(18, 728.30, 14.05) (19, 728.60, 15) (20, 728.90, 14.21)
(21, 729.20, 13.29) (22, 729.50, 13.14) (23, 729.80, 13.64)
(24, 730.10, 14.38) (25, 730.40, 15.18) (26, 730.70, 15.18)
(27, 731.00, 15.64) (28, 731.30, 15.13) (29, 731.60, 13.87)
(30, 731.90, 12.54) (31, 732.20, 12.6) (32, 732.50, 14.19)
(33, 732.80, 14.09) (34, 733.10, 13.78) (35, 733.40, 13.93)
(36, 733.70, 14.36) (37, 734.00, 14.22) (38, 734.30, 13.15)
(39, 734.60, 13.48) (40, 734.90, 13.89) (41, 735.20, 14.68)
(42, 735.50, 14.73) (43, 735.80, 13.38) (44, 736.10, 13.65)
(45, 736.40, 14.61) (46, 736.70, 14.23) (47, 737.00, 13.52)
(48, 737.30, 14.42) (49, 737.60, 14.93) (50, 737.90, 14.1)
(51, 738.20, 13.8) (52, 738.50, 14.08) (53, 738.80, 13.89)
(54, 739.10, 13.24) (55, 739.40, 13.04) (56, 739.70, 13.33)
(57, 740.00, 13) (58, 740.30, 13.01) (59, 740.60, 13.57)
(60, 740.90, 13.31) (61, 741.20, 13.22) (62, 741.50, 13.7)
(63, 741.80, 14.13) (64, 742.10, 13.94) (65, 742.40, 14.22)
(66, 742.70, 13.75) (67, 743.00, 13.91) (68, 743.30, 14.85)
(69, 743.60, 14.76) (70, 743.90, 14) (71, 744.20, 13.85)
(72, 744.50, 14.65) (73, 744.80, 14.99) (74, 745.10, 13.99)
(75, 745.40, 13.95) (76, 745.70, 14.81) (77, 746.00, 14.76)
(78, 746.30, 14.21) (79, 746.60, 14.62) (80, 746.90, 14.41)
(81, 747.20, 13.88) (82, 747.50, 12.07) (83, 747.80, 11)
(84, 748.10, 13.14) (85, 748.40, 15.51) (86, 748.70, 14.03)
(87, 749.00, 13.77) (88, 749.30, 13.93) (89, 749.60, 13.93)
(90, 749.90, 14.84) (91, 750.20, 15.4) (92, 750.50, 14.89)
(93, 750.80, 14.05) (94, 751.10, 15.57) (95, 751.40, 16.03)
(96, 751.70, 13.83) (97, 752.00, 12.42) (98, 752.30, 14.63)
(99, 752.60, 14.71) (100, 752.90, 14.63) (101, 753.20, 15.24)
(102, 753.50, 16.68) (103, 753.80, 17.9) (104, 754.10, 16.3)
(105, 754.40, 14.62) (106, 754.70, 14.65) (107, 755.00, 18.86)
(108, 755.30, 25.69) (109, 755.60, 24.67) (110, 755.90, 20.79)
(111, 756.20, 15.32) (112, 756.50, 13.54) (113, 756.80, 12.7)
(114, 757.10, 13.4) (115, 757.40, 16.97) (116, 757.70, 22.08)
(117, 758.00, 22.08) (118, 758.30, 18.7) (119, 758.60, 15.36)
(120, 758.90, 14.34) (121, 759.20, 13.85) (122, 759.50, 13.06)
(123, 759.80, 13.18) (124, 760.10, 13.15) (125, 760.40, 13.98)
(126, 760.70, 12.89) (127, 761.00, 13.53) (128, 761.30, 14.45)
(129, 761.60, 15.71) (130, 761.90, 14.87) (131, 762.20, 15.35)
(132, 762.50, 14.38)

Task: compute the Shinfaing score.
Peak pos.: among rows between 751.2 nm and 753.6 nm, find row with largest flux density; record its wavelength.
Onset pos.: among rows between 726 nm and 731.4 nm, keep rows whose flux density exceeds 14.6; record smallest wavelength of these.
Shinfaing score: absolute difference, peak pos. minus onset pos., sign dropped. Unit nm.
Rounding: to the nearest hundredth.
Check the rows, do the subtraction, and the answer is 27.00 nm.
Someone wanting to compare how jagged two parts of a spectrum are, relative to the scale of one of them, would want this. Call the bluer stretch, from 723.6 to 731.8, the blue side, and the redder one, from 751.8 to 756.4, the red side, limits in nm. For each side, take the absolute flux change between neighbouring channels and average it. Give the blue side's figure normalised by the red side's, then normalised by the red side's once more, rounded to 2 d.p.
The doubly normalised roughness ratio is 0.15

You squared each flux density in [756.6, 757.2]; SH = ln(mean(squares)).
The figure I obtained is 5.14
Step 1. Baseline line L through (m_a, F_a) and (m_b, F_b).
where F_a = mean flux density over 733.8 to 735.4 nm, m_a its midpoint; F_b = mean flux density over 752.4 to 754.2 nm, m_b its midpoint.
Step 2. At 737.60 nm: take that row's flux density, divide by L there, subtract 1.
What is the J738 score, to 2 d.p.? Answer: 0.05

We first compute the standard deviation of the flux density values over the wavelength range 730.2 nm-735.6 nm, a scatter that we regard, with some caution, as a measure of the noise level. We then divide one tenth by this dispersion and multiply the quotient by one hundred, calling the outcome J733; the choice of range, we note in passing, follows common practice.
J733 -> 12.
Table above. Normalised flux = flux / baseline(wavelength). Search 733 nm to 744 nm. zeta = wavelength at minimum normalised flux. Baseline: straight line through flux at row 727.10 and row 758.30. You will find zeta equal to 740.30 nm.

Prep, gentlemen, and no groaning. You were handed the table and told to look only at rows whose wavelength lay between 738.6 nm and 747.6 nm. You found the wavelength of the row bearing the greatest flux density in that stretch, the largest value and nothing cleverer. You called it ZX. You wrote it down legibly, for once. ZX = 744.80 nm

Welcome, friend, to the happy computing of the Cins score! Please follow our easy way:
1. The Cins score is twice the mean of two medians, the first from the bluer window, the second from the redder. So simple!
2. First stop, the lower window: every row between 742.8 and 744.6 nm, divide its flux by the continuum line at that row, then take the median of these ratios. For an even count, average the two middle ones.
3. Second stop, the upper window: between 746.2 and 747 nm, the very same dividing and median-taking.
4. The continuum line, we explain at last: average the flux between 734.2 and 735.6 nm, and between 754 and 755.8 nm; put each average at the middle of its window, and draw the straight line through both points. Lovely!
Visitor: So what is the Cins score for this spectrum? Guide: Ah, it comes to 1.72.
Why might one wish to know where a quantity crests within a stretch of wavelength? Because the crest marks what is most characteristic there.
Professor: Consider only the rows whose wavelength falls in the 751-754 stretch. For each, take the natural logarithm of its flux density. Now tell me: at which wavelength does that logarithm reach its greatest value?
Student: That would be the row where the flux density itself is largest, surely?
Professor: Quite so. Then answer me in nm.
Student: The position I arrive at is 753.80 nm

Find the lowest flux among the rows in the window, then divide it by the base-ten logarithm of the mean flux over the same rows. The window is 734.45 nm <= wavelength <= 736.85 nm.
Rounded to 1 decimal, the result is 11.6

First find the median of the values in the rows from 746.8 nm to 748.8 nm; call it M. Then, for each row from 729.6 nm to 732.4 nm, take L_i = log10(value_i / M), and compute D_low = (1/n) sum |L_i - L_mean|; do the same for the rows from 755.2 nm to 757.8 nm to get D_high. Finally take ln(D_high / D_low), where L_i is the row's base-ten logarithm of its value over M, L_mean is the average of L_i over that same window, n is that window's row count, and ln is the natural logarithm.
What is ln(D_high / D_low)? 1.3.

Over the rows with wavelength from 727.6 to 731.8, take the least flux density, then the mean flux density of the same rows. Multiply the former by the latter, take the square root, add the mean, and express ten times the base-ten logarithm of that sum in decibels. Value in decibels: 14.4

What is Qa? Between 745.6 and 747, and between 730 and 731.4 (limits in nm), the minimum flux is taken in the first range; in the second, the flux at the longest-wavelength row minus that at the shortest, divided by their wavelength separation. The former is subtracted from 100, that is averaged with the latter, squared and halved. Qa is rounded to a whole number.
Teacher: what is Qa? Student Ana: 933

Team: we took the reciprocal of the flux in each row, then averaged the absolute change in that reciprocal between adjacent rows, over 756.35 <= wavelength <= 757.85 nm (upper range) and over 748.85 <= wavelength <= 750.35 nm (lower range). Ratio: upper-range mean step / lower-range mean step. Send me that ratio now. 5.0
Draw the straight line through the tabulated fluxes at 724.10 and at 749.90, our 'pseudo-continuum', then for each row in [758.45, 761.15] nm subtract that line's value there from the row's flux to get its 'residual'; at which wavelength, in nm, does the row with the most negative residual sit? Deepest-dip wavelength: 760.70 nm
